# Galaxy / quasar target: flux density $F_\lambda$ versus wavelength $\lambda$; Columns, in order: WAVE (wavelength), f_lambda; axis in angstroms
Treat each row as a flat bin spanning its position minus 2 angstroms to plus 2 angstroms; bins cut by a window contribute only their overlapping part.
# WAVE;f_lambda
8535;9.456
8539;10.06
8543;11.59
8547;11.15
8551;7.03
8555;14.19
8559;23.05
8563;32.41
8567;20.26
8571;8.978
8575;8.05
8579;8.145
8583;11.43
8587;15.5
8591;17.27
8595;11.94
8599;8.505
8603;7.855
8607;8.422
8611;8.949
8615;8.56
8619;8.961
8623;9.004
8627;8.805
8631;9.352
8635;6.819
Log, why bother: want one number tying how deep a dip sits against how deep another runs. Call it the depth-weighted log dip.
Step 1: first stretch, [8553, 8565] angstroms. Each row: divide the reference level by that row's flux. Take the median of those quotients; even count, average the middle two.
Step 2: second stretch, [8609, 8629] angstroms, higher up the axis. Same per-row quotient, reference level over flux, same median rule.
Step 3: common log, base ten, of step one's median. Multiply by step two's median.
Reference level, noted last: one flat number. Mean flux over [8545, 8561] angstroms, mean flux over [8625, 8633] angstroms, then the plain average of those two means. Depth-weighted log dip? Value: -0.39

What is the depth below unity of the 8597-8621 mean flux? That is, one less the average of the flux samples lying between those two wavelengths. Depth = -7.5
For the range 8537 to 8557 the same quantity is -9.8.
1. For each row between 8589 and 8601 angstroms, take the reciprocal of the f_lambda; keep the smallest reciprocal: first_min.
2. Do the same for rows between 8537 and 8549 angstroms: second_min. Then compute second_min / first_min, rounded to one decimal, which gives 1.5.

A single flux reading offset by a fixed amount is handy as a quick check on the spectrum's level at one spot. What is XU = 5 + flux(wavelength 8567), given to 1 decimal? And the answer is 25.3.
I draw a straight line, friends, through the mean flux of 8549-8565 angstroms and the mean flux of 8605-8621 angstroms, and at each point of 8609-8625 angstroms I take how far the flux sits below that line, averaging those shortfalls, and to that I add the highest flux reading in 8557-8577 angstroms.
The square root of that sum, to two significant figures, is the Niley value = 5.6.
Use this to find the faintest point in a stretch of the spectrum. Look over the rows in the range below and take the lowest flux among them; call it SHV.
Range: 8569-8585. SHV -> 8.05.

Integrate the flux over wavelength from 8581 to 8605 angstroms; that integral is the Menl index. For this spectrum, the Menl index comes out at 290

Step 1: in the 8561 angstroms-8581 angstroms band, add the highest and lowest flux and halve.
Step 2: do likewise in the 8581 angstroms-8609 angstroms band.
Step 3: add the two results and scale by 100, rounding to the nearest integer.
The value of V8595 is 3279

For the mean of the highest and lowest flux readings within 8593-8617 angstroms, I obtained 9.9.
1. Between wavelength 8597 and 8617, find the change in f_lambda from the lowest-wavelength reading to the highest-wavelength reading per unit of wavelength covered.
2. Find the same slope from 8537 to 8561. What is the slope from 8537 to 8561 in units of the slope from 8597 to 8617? 189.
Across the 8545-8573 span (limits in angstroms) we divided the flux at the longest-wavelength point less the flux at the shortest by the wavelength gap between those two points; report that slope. -0.1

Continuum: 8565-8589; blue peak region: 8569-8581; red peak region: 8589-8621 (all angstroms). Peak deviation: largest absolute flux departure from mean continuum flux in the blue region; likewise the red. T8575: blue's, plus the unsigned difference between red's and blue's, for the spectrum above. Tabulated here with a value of 5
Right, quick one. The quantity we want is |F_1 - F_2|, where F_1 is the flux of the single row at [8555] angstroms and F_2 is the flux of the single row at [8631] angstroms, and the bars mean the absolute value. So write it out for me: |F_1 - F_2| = 4.8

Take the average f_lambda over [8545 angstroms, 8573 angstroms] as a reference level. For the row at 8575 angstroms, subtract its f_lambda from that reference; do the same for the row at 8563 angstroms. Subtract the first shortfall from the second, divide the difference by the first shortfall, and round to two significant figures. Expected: -2.8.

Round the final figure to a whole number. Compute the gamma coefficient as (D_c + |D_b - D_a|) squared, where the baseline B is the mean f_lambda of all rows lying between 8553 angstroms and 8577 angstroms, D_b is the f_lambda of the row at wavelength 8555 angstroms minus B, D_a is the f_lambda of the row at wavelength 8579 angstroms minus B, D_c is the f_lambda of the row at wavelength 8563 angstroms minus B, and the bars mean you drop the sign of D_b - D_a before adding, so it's 426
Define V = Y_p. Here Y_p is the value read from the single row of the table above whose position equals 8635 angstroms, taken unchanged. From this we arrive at 6.819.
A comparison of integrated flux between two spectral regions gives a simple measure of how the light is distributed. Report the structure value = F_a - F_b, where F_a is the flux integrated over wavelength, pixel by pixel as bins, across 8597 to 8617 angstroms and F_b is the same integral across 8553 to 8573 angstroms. -226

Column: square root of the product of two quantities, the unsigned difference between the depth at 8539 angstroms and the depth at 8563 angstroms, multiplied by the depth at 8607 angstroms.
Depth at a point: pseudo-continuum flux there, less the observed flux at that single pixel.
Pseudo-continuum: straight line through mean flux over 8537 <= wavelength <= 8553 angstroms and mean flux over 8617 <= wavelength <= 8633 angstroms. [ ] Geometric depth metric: 4.3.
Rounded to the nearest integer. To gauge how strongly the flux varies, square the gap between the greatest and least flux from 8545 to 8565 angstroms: 644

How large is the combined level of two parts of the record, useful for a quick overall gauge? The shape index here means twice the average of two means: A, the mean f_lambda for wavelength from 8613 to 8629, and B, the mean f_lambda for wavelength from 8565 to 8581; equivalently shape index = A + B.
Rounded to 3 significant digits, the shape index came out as 20.2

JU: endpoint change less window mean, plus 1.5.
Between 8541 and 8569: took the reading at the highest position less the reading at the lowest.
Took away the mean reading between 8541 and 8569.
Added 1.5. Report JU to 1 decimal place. -6.9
